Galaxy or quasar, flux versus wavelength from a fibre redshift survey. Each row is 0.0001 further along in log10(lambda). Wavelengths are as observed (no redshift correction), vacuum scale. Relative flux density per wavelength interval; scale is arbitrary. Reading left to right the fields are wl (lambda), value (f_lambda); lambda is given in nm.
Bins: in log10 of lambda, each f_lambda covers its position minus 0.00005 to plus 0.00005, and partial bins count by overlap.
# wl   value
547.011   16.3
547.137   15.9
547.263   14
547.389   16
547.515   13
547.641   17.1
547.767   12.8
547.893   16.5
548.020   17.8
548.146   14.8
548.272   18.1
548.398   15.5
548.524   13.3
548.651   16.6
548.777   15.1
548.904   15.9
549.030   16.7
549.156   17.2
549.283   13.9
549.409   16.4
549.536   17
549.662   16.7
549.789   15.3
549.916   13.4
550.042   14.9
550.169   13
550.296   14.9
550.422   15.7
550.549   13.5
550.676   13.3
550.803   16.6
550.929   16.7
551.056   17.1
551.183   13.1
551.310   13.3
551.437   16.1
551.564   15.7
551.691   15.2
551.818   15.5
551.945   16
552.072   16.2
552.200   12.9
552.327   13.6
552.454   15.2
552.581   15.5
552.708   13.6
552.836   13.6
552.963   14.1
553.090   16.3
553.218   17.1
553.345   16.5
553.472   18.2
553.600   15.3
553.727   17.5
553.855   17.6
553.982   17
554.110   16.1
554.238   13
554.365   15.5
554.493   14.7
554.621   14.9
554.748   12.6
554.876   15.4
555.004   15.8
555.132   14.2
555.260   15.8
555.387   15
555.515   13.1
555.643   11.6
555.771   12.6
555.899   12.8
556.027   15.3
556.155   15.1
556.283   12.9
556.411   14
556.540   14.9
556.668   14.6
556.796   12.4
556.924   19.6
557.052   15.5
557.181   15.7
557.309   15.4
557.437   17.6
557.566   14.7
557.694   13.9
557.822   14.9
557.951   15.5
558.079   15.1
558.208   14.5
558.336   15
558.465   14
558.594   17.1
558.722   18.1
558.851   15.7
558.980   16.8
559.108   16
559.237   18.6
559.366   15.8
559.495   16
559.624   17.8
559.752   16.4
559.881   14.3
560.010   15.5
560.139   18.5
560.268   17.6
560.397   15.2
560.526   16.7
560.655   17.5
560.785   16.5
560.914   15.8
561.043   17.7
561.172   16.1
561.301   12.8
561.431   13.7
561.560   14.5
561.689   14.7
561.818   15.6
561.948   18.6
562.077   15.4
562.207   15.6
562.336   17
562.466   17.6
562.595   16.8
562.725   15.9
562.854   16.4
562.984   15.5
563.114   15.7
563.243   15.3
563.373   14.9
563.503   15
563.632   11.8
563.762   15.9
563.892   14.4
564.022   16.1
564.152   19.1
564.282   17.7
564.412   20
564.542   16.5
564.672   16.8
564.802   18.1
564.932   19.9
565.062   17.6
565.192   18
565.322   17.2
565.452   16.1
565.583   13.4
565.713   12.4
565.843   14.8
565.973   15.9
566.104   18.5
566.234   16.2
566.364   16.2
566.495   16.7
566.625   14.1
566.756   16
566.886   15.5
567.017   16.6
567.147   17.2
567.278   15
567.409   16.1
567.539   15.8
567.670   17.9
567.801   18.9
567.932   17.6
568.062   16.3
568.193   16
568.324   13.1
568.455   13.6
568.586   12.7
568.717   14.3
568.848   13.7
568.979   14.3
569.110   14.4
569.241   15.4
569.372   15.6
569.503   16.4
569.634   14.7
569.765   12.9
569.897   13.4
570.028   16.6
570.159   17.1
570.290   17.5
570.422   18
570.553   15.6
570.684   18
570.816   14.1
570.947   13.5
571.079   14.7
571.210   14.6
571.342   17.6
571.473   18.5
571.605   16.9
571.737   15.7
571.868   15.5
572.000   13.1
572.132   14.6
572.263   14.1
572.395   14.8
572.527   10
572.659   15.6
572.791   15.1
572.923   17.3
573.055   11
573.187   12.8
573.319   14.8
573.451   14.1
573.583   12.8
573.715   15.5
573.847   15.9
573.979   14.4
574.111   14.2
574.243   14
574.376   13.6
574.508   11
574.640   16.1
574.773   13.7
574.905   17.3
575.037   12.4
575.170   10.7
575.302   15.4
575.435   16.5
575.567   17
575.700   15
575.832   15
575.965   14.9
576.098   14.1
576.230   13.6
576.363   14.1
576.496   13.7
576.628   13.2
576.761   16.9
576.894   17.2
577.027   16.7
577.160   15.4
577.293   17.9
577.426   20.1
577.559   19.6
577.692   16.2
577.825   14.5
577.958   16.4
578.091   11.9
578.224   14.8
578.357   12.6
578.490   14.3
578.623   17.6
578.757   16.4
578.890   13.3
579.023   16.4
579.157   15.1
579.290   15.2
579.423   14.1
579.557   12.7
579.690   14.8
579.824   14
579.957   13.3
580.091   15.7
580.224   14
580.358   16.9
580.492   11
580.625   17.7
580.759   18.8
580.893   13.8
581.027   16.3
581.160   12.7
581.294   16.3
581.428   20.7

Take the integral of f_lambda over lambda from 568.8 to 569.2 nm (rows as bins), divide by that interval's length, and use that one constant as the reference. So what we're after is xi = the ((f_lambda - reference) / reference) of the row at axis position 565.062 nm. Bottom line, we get 0.2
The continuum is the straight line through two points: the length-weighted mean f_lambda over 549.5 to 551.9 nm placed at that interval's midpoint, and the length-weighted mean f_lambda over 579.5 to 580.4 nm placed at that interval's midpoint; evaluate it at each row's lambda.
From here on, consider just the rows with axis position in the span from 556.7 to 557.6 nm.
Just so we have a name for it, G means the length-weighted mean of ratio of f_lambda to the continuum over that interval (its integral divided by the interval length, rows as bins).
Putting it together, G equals 1.06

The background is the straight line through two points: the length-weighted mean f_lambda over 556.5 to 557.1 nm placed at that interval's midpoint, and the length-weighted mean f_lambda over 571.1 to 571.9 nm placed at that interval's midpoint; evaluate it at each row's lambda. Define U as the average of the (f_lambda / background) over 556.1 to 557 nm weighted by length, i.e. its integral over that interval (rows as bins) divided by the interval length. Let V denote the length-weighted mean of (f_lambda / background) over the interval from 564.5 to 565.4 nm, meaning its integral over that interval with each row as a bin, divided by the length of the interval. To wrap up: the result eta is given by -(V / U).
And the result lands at -1.16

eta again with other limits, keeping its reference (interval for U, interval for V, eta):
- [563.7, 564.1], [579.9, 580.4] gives -0.90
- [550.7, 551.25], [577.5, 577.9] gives -0.95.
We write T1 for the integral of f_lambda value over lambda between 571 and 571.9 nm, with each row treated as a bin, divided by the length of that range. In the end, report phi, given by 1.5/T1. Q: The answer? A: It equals 0.093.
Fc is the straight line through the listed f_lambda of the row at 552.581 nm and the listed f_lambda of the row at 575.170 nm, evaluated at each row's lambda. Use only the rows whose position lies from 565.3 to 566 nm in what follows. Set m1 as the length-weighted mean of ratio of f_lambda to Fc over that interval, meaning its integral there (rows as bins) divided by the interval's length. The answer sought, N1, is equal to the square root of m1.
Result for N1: 1.08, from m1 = 1.16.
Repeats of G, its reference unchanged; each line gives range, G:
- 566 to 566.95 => 1.10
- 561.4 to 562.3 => 1.05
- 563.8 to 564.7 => 1.16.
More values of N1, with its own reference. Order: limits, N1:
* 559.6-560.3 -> 1.09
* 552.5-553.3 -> 0.99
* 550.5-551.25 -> 0.97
